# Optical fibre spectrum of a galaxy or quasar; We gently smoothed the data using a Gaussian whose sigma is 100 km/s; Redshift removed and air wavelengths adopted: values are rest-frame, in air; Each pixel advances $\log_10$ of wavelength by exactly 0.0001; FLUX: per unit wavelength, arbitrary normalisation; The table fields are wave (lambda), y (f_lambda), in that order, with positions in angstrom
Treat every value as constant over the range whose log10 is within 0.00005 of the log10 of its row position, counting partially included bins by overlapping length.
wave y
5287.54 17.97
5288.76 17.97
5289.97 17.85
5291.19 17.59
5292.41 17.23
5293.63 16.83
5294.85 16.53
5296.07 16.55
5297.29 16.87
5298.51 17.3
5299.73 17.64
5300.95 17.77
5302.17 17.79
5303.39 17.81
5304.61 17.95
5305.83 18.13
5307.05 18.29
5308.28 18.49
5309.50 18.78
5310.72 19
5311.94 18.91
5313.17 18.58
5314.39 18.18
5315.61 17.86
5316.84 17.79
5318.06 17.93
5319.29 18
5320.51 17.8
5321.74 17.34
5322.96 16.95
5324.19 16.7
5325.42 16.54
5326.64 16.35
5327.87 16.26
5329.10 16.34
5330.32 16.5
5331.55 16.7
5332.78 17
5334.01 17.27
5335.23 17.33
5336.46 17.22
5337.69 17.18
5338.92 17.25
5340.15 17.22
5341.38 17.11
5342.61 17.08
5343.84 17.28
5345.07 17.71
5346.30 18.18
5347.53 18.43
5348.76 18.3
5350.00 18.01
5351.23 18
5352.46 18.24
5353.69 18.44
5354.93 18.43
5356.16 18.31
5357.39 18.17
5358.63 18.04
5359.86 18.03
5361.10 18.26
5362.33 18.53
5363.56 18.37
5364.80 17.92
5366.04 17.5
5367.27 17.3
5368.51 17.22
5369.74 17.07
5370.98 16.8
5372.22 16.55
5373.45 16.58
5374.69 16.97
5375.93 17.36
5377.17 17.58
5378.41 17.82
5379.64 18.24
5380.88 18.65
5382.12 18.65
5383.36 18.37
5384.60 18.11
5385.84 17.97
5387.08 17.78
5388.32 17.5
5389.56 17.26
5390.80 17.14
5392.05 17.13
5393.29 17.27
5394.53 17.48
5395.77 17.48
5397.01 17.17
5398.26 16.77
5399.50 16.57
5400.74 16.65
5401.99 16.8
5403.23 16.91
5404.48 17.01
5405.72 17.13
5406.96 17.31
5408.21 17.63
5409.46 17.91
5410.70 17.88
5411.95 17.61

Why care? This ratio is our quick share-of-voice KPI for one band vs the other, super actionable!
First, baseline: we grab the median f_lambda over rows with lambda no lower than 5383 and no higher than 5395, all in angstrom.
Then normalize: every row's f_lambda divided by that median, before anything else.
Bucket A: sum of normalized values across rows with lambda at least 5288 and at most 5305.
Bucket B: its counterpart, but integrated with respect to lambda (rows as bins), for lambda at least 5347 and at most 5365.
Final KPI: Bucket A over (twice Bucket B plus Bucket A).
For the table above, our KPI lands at 0.27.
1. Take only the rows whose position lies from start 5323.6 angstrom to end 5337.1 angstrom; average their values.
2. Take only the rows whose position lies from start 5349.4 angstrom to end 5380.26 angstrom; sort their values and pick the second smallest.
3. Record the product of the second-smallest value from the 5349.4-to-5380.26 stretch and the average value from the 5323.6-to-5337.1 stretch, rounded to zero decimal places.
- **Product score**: 278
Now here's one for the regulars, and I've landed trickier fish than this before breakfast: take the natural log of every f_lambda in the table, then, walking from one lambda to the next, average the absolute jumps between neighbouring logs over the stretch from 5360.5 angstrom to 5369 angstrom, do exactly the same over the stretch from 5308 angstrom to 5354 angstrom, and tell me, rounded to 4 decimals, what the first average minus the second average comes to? 0.0034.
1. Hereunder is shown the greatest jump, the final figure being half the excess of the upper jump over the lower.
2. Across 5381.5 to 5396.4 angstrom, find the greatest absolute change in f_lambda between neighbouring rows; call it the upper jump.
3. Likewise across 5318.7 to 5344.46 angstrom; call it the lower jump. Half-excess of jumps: -0.090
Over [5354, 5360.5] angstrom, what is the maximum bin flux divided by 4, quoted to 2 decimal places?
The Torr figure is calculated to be 4.61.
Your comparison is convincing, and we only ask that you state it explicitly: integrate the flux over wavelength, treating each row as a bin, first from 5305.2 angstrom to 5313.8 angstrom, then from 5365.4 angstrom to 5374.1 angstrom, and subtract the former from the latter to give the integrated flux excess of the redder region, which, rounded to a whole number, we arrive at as -12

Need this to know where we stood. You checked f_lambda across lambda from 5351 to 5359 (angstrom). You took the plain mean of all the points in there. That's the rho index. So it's 18.2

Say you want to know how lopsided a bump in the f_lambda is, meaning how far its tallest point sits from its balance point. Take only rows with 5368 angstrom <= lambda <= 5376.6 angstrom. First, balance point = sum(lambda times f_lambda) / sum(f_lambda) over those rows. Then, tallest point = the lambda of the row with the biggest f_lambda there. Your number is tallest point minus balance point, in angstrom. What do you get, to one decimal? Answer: 3.7 angstrom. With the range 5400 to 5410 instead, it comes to 4.3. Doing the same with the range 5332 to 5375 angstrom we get 8.6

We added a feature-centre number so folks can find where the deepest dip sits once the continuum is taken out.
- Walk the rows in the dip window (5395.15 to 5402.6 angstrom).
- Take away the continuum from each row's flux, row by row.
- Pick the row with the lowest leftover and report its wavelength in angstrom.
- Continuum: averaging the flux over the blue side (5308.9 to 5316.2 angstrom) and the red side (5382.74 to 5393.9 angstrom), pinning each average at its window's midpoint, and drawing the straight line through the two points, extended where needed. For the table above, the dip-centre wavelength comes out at 5399.50 angstrom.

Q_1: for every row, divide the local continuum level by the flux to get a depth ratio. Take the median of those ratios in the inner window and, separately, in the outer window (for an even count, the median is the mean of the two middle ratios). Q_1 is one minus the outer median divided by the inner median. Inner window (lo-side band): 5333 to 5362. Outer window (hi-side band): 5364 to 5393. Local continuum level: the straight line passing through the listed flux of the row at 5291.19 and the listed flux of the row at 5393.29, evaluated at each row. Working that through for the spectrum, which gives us -0.03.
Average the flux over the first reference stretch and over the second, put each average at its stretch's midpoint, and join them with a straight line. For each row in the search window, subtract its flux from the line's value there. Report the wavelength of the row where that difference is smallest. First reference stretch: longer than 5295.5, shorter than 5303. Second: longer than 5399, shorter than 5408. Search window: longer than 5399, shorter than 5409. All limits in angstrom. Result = 5408.21 angstrom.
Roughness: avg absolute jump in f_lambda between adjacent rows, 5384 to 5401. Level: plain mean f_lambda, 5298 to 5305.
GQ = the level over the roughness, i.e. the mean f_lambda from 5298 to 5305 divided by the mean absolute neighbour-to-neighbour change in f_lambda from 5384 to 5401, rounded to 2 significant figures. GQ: 99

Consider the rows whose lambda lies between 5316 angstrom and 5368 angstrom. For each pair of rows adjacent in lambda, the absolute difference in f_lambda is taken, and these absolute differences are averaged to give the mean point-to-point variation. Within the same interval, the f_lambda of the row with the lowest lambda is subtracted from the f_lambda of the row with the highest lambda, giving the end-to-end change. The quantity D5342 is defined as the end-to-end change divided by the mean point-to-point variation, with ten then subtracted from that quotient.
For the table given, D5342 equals -13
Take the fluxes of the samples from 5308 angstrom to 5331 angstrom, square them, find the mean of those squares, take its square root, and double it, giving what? 35.2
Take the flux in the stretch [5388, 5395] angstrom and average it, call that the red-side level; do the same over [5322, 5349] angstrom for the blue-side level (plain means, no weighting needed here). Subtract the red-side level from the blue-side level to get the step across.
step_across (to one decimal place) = -0.2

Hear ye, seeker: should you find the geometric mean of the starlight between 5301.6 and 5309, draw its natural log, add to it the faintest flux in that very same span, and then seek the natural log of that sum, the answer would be 3.03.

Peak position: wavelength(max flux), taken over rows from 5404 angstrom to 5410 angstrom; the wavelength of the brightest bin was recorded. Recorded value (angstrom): 5409.46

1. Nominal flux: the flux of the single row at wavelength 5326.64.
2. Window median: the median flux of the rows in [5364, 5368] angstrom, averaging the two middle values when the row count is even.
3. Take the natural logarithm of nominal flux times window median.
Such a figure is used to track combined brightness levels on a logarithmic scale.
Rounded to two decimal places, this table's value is 5.66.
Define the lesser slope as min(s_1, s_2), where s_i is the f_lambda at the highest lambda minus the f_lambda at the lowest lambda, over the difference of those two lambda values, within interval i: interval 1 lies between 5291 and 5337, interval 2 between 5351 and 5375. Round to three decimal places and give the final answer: -0.044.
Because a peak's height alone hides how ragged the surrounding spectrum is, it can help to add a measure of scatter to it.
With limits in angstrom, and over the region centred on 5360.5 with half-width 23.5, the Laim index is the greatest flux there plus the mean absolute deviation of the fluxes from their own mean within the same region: 19.2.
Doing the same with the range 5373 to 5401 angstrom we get 19.1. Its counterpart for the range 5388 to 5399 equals 17.7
